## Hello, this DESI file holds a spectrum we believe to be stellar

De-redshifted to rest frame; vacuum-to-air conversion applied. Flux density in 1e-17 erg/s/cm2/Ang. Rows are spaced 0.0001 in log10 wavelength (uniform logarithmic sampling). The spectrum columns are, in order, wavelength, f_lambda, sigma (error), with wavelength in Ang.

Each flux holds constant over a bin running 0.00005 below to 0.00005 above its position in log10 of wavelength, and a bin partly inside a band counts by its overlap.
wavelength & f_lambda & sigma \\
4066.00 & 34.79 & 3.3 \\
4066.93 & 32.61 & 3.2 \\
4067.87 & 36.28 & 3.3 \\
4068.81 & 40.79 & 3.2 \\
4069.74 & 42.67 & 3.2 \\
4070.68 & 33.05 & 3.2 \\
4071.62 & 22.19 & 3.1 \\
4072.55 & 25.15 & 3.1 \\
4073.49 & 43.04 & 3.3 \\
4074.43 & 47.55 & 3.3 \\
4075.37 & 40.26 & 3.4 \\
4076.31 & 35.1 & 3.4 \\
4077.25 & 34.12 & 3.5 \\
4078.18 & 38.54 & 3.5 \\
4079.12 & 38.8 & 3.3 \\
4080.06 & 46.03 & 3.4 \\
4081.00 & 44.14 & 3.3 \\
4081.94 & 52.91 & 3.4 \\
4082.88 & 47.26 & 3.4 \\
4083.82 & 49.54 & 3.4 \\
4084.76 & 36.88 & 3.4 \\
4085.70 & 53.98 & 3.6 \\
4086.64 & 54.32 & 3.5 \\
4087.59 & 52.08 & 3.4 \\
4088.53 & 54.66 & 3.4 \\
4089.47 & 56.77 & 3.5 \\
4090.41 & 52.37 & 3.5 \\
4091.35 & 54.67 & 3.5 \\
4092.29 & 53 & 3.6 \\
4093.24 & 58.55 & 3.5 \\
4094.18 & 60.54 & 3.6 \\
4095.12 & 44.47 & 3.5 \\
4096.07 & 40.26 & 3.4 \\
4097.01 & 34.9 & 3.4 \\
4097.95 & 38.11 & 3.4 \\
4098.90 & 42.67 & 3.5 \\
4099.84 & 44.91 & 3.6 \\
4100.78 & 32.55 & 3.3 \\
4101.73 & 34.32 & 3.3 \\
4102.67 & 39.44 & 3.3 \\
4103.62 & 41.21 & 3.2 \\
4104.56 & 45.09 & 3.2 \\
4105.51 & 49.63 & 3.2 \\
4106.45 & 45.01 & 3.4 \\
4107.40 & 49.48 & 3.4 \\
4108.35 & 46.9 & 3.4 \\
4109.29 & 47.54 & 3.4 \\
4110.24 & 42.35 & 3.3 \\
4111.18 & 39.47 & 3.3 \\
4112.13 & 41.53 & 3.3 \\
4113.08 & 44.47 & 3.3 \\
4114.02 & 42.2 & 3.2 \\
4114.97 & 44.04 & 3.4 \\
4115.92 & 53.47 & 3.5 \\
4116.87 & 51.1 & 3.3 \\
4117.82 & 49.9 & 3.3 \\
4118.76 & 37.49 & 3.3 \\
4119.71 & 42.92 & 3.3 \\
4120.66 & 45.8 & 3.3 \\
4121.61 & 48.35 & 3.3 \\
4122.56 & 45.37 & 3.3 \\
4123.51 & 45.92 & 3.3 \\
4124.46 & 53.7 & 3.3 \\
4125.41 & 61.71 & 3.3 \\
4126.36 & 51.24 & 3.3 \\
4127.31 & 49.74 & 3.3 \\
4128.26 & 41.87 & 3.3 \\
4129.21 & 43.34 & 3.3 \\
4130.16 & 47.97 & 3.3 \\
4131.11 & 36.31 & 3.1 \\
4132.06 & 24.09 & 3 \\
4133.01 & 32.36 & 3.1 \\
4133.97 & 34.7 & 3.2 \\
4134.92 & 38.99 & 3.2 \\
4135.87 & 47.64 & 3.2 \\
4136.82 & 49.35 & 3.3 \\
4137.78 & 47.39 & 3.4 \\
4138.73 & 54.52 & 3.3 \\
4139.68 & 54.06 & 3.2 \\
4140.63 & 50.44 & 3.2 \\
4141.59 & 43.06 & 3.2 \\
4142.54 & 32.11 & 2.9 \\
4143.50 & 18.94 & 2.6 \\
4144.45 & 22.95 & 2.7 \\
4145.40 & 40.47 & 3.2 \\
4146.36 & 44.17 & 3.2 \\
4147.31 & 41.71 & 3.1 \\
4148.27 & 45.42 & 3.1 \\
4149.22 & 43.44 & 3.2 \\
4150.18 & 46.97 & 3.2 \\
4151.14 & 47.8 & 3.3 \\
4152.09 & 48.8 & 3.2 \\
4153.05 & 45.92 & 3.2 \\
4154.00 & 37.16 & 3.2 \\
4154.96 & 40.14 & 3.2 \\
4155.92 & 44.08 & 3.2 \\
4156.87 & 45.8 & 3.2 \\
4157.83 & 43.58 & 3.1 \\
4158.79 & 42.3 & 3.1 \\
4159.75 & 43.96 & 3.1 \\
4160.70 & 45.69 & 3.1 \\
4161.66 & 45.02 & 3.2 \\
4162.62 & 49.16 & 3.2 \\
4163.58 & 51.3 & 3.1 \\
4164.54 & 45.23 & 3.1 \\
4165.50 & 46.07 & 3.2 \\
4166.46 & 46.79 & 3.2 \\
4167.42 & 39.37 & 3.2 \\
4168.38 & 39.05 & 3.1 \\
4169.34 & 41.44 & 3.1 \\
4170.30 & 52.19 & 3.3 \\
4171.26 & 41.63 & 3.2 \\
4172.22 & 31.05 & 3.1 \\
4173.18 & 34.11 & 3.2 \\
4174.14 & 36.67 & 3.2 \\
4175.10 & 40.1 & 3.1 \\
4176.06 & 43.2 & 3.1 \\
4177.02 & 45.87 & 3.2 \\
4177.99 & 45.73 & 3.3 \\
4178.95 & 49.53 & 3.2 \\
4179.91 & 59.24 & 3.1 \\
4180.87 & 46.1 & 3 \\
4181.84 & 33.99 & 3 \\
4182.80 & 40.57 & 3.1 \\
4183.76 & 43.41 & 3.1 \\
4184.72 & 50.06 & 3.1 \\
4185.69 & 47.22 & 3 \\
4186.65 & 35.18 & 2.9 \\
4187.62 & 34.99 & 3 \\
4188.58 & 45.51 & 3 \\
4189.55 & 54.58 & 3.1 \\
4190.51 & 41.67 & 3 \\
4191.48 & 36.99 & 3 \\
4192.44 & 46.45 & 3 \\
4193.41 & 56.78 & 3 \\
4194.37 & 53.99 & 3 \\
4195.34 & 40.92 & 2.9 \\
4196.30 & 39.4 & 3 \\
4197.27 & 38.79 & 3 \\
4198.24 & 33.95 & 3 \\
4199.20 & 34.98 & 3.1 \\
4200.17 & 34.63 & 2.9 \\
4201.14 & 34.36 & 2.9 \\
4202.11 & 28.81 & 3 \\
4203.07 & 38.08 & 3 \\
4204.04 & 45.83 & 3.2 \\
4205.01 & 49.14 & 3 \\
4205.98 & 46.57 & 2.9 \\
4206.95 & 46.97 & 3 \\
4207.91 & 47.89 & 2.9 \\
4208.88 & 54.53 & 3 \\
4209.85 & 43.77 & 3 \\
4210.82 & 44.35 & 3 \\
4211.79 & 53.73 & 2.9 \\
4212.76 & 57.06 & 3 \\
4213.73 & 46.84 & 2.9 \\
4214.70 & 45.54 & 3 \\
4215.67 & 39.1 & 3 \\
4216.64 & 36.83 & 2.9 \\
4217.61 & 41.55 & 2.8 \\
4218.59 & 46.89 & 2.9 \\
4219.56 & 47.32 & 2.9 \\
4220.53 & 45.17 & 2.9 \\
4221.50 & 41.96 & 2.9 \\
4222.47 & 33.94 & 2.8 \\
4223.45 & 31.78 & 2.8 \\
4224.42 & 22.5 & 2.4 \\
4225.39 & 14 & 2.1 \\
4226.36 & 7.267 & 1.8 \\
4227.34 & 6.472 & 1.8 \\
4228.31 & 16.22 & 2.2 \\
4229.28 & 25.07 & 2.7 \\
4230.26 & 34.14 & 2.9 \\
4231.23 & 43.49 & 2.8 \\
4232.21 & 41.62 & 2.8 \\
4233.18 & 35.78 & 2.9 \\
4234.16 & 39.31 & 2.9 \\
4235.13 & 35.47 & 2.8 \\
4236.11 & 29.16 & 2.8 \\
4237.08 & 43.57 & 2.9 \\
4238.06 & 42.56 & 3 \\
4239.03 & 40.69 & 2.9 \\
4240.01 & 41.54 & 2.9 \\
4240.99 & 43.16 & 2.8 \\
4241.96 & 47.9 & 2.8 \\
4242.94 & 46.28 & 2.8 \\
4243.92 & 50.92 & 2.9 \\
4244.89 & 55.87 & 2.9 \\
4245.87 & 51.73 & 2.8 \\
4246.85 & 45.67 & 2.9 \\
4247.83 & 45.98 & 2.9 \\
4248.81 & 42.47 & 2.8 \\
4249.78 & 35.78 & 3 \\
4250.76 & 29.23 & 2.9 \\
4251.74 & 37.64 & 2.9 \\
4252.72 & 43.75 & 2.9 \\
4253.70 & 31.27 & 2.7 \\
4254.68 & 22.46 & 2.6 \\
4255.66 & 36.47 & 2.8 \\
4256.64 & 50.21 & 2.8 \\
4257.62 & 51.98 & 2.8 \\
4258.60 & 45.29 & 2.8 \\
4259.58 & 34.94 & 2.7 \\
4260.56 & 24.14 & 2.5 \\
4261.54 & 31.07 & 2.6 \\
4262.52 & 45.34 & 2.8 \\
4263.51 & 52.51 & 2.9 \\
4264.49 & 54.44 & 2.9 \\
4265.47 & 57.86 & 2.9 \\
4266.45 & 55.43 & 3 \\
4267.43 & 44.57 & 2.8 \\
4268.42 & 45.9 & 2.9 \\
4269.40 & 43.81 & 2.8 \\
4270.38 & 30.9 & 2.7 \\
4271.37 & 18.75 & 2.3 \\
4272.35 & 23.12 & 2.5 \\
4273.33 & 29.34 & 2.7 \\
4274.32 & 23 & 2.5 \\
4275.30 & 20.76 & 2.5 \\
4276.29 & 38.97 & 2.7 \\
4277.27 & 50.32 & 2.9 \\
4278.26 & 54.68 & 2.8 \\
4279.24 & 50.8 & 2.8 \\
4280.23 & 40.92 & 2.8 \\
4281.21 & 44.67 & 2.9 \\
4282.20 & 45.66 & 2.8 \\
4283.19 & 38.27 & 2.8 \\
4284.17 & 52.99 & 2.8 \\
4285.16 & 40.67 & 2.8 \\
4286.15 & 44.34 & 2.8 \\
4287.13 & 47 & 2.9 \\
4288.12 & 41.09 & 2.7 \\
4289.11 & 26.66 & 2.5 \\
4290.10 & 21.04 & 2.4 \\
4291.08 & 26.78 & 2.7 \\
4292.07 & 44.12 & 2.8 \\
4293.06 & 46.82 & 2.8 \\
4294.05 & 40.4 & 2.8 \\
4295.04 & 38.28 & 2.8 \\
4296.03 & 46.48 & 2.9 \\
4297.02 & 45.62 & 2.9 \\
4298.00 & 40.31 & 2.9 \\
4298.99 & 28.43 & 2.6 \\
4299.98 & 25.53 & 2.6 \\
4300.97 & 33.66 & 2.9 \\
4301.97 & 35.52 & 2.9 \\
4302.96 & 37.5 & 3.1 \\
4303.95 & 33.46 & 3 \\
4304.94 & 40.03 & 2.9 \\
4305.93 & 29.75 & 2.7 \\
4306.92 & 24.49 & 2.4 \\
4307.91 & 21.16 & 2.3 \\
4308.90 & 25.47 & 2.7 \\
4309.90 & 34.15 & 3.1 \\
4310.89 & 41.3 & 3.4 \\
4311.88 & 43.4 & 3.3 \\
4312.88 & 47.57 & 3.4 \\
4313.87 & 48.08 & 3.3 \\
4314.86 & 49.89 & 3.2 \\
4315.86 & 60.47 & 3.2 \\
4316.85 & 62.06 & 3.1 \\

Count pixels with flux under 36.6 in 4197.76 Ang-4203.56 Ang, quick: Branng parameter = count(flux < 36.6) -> 5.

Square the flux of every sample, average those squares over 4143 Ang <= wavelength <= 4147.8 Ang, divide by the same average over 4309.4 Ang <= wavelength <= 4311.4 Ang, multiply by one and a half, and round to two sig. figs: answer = 1.3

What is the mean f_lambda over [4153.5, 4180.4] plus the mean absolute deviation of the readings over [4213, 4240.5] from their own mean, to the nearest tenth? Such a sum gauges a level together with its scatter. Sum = 52.9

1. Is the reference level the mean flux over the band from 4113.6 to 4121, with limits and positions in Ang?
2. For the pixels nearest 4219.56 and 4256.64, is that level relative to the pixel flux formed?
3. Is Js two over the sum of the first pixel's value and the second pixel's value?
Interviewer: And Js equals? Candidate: 1.1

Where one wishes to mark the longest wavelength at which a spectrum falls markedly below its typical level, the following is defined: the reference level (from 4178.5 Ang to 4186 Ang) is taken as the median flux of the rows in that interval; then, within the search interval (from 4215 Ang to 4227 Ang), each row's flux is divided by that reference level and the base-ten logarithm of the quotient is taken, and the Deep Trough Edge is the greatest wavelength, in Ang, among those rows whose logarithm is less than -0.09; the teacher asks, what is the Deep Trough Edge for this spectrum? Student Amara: 4226.36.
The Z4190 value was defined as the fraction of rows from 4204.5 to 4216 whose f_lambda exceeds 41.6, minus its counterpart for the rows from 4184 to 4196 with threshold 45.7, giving 0.4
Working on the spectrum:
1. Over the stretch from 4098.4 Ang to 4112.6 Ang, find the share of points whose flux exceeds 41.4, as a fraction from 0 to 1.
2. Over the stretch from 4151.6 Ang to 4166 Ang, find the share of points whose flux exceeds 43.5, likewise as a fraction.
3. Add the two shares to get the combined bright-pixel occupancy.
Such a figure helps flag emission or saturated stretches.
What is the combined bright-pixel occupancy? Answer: 1.5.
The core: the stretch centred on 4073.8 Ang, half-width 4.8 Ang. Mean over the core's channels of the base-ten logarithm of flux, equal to 1.55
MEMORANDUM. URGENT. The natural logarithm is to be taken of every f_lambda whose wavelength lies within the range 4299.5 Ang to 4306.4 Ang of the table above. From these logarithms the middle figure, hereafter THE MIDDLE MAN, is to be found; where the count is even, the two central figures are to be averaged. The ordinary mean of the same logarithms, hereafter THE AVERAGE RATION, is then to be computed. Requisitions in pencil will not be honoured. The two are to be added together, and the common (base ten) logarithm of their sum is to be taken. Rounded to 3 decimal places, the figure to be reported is 0.846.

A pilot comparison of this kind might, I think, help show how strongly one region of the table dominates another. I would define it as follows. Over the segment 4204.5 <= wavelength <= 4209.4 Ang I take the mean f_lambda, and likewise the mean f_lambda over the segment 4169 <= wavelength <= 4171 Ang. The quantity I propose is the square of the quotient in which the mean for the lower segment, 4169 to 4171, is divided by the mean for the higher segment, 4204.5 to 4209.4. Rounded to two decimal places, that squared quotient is 0.91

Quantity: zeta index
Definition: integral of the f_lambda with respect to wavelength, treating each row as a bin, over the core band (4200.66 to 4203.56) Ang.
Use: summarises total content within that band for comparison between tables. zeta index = 98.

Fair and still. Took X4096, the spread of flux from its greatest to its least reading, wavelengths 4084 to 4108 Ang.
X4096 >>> 28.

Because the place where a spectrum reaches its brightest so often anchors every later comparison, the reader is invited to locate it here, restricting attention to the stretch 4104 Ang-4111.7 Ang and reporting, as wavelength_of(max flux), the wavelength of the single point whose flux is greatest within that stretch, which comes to 4105.51 Ang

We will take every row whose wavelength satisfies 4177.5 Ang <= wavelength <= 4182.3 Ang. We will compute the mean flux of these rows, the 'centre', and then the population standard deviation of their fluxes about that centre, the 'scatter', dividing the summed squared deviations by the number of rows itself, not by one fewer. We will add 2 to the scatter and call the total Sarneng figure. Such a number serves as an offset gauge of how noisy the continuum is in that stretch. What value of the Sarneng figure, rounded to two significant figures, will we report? 10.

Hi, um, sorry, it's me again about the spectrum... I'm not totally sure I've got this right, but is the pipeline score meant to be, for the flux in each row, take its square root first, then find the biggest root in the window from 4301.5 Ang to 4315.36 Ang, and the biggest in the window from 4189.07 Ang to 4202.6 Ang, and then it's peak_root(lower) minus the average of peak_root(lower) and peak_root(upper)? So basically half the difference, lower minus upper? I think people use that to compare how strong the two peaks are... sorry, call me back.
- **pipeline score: 0.24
